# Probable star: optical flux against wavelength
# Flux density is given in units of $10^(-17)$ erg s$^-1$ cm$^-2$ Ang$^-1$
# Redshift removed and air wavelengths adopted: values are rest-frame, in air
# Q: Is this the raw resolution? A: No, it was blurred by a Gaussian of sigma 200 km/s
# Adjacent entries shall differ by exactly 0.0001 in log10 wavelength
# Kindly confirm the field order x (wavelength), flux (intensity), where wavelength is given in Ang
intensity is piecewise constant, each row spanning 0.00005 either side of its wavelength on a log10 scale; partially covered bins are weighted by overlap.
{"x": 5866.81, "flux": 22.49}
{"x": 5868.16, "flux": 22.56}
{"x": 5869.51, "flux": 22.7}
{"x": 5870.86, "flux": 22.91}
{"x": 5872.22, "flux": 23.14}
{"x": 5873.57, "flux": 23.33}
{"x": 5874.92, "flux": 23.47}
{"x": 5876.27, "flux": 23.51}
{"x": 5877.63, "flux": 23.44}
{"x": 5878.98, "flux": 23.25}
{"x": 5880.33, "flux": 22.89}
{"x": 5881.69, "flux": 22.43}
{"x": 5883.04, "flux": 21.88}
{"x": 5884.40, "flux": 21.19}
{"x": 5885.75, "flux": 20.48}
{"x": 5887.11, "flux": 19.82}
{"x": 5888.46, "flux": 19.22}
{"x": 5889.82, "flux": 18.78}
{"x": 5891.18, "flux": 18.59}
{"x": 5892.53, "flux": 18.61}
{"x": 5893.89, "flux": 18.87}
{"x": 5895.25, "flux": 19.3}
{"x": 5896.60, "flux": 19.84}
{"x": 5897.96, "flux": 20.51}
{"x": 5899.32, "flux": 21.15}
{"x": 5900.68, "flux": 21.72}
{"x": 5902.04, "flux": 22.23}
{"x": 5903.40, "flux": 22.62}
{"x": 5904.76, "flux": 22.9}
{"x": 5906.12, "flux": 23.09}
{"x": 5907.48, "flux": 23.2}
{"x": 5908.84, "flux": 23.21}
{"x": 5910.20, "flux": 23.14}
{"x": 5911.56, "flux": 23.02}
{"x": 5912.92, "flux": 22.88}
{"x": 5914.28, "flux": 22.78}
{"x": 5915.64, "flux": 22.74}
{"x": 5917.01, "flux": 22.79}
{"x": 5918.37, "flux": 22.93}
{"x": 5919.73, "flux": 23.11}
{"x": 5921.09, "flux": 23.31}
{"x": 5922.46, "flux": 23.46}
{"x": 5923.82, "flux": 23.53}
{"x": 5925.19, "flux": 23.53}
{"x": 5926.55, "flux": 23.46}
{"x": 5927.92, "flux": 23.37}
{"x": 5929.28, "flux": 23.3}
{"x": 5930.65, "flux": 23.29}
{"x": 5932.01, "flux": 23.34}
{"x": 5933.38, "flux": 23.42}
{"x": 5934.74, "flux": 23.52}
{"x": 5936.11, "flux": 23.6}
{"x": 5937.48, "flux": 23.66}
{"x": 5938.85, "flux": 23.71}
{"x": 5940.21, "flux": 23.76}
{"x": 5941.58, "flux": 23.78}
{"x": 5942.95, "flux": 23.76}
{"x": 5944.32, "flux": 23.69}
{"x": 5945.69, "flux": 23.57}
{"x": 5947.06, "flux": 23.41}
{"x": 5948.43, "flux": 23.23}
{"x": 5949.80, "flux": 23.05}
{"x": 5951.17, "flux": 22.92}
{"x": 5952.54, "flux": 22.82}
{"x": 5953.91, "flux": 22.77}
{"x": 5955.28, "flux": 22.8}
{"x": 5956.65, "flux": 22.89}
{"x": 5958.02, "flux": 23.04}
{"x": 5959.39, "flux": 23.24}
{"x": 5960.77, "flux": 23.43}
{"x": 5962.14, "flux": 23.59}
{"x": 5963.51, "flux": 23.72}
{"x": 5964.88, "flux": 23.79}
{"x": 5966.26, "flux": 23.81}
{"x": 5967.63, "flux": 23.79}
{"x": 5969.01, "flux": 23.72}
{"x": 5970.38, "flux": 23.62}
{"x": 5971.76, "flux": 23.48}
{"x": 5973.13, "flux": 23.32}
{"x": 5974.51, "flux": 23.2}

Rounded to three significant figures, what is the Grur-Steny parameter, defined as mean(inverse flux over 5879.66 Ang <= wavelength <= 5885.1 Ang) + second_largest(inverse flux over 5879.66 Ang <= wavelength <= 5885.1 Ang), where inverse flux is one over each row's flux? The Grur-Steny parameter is 0.0910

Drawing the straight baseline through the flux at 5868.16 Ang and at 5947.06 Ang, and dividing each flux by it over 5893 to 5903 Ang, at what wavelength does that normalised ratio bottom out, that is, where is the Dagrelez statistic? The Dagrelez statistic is 5893.89 Ang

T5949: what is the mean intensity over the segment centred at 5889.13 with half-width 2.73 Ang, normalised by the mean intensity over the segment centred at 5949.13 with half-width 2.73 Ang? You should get 0.825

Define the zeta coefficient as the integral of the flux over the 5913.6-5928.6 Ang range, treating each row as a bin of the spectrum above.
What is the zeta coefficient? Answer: 348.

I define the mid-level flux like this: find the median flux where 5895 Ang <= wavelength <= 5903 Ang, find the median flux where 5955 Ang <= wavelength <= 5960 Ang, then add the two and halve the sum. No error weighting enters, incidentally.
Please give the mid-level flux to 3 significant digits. 21.9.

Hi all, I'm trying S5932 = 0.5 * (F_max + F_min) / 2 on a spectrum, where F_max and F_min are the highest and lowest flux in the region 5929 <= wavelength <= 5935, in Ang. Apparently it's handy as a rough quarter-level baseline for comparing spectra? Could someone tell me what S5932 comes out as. 11.70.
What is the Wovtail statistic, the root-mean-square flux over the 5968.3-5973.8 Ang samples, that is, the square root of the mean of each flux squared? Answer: 23.5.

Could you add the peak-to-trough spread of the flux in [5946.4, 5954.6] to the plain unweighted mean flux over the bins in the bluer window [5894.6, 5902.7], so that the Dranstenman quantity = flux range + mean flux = 21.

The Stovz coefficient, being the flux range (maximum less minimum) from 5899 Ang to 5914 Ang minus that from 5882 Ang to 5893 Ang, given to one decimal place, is -1.2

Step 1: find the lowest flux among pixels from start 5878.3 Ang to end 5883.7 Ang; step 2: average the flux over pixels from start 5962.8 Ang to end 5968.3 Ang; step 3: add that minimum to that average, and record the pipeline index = 45.7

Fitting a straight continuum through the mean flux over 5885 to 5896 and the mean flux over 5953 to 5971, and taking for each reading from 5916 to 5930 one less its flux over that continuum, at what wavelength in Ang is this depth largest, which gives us 5929.28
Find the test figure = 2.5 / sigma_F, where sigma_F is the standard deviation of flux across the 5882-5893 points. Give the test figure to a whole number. 2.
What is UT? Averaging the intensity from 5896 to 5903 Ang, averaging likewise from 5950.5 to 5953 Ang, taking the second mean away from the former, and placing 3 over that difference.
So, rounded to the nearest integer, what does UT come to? -2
